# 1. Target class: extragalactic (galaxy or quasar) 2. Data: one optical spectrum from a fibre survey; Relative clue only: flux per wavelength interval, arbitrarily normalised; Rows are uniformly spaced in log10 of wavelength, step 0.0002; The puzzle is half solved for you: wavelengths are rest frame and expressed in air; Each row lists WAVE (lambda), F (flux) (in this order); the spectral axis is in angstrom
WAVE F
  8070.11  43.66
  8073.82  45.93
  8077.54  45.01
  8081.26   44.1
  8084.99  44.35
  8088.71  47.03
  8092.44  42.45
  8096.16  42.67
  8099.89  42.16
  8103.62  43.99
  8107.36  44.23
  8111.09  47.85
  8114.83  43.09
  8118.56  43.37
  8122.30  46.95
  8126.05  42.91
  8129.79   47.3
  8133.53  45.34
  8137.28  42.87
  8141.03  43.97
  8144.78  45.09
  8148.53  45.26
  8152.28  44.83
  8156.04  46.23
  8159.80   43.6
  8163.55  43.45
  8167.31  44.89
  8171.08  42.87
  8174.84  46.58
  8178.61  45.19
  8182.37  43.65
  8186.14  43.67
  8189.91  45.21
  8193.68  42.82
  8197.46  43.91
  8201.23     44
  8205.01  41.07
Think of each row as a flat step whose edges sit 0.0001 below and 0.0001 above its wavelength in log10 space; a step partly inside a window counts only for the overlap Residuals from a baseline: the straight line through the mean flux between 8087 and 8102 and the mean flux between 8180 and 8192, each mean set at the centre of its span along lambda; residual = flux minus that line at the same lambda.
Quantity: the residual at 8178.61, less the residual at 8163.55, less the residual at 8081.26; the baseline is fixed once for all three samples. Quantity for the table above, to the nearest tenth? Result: 1.0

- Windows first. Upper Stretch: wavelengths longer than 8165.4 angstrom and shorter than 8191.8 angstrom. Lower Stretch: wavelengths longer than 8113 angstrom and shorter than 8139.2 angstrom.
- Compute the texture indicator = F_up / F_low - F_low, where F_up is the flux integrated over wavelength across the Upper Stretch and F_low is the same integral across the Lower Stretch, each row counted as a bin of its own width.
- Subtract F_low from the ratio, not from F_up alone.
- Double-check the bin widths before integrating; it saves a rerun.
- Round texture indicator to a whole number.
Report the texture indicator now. -1166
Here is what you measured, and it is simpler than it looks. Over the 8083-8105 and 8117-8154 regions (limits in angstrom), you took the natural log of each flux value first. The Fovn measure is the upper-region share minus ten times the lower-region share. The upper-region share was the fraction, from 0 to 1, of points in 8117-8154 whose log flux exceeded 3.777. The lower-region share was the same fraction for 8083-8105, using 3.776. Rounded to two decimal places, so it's -4.30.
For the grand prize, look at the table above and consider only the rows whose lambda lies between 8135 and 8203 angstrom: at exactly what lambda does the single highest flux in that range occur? 8174.84 angstrom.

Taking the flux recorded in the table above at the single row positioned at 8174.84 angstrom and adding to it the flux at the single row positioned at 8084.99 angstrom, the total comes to 91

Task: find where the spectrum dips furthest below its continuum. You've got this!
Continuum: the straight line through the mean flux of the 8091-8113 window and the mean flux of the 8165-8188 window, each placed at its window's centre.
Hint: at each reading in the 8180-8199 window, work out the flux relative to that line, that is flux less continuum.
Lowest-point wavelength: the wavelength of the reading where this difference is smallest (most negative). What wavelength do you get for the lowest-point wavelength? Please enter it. 8193.68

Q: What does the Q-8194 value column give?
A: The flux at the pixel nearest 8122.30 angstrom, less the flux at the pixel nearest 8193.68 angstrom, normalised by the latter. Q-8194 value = 0.10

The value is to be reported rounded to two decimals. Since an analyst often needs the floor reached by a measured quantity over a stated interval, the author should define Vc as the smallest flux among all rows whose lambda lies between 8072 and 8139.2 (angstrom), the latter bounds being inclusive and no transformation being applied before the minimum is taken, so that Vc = 42.16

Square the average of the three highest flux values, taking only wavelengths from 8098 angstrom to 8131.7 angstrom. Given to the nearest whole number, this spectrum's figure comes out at 2244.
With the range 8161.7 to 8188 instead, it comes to 2075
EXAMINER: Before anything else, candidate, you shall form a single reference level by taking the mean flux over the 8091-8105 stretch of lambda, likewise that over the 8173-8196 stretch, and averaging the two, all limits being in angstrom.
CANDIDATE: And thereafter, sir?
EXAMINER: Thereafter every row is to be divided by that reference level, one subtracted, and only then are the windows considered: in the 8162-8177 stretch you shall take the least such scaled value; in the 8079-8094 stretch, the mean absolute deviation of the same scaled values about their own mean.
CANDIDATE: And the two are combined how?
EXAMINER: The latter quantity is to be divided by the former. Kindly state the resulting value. -1.6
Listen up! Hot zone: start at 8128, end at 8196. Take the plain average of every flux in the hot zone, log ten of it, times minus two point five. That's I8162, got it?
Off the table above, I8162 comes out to -4.12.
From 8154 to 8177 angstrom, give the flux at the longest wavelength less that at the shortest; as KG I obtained 0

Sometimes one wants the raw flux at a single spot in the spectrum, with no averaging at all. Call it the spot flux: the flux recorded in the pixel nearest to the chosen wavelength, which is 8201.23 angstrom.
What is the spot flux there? 44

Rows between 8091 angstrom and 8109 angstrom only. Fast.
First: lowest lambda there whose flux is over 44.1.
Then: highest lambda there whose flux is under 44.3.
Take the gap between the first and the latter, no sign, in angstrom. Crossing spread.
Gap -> 0.0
